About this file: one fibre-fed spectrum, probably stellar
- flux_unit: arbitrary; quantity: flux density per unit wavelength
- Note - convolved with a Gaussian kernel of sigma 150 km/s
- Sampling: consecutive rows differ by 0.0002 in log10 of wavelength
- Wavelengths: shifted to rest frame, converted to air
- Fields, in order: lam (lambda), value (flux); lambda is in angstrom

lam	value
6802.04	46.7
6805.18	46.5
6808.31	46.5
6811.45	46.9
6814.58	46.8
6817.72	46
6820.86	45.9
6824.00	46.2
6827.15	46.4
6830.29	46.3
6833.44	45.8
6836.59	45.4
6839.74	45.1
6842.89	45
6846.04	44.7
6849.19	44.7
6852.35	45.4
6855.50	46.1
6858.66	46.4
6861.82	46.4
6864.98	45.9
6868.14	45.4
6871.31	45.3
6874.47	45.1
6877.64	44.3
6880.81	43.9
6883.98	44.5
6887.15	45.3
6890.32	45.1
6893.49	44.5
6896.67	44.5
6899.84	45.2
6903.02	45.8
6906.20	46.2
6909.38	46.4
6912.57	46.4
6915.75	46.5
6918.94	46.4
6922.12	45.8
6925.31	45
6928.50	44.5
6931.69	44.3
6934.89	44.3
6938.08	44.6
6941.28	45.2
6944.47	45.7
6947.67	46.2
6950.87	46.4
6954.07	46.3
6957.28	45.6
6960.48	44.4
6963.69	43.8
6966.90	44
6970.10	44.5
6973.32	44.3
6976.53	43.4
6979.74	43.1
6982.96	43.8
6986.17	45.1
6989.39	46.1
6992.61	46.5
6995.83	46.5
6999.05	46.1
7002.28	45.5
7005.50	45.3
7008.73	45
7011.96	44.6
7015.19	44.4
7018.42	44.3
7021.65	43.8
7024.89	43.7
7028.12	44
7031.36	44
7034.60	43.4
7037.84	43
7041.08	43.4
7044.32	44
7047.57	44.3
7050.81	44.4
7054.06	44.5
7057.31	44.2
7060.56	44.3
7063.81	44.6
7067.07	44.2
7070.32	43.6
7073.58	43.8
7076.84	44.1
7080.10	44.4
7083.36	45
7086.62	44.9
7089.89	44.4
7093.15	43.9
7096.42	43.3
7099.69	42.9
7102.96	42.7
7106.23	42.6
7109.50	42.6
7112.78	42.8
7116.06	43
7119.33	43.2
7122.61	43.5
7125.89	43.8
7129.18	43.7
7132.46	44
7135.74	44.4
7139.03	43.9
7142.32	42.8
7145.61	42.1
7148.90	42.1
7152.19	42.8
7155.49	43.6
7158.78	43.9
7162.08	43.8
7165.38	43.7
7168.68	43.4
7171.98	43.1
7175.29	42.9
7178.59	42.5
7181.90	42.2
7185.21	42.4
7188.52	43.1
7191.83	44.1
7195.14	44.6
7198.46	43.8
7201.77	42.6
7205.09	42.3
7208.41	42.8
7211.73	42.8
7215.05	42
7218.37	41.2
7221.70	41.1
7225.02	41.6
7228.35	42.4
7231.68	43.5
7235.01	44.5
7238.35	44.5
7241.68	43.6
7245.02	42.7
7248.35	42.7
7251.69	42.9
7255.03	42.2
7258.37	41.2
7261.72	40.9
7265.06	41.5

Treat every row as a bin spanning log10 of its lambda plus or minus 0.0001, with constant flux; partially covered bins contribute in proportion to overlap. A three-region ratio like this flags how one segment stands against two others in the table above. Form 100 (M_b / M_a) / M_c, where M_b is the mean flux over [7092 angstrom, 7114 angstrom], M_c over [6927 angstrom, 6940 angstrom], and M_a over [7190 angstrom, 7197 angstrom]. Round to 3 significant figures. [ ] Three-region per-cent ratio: 2.18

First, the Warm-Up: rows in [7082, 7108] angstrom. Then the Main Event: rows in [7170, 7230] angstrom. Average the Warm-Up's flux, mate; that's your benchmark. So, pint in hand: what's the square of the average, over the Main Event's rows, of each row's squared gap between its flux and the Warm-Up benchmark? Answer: 4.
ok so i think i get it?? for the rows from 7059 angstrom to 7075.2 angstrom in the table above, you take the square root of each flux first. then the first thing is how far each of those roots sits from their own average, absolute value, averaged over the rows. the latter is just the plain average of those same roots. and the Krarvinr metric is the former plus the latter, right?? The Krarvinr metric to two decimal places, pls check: 6.66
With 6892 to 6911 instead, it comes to 6.79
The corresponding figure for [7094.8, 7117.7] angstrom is 6.56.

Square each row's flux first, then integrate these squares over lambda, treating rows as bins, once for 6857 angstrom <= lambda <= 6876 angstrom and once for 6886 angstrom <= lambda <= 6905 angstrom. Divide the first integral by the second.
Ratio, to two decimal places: 1.03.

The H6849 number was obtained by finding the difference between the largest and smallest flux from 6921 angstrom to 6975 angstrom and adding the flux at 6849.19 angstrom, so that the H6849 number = 47.3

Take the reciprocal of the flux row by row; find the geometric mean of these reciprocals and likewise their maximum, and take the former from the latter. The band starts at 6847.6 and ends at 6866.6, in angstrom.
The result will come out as 0.0005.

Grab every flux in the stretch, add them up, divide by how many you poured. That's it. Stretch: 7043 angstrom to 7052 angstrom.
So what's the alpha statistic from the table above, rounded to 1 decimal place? 44.2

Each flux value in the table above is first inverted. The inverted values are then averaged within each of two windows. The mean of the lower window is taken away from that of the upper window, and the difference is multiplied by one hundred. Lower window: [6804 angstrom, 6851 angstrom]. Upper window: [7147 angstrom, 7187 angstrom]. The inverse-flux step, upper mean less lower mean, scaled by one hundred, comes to 0.14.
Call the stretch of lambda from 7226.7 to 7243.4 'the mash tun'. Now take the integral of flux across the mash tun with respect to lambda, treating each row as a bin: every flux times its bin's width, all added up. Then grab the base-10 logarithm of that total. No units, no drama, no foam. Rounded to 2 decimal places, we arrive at 2.86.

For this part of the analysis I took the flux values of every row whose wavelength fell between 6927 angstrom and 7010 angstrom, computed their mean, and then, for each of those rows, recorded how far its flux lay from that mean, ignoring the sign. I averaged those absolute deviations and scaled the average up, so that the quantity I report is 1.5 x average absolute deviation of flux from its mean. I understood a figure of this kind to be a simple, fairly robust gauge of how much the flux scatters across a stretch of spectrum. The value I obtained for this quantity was 1.3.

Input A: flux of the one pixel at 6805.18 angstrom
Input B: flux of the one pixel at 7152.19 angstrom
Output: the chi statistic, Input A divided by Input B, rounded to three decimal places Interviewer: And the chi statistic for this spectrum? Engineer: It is 1.086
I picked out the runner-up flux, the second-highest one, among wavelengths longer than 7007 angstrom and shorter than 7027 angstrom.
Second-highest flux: 44.6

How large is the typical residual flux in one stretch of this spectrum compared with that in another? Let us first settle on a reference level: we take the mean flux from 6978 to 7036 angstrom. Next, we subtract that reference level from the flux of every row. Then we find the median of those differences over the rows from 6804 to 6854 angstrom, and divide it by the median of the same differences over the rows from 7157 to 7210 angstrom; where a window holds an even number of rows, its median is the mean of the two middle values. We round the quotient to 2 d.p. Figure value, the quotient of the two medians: -0.74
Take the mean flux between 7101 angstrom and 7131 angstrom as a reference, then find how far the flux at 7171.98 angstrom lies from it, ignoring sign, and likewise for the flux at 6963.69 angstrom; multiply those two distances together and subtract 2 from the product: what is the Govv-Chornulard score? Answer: -2.00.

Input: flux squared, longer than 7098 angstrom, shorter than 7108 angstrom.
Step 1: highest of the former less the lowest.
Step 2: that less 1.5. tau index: 24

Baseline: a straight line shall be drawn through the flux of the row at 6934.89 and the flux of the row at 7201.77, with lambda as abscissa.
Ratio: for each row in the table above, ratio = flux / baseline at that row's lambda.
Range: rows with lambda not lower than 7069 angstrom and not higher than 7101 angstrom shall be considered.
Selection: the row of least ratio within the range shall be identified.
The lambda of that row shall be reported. 7099.69 angstrom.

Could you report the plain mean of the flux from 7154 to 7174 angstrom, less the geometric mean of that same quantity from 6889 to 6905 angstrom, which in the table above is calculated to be -1.4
